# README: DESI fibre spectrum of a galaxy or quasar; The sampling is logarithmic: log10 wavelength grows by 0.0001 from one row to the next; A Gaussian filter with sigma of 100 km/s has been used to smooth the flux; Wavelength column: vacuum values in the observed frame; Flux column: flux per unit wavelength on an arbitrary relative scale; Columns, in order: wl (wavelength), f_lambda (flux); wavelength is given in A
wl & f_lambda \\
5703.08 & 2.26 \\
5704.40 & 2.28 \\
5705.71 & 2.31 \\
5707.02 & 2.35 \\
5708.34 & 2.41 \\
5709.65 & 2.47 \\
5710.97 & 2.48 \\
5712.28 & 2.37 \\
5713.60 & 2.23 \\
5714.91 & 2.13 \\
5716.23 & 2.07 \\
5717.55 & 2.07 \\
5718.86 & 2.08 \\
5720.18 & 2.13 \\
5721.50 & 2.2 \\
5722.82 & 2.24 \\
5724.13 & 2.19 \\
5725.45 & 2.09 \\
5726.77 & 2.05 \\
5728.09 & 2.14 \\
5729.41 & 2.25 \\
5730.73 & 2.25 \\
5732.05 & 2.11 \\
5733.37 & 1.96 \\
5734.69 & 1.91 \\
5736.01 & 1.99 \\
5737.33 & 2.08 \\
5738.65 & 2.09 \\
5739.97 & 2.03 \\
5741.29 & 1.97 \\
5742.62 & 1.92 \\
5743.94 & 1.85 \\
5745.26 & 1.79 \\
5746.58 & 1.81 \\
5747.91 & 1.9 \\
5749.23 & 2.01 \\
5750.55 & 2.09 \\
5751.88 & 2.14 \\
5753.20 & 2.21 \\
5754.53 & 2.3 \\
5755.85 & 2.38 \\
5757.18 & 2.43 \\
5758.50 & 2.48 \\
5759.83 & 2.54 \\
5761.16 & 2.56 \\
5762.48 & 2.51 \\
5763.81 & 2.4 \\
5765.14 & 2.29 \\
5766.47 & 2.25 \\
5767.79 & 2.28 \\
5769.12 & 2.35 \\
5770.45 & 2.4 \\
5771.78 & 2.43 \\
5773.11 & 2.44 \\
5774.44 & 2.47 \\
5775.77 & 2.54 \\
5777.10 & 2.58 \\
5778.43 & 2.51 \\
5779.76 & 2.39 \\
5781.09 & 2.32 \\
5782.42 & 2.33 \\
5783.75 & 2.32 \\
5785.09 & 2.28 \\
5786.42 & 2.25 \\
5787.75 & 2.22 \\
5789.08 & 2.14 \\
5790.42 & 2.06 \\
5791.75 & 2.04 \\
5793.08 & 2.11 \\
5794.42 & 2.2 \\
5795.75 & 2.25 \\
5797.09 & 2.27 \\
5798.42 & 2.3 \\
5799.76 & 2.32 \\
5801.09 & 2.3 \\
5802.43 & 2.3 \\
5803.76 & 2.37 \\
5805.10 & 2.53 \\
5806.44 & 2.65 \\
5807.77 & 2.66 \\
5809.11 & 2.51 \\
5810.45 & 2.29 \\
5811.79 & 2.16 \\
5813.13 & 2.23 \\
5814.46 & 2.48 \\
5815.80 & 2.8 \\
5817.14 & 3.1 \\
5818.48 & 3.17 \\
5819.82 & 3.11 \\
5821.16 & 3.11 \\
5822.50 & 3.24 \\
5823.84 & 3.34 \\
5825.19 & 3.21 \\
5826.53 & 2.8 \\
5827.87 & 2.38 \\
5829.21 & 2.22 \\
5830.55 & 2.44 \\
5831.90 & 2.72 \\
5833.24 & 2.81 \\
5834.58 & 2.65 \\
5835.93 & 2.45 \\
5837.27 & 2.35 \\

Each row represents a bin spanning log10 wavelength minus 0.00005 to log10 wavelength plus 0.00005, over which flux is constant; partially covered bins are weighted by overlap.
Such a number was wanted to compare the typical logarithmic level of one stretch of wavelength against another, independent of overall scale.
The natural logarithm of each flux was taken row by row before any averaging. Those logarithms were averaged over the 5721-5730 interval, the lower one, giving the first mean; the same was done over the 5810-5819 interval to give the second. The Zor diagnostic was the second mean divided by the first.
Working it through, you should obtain 1.23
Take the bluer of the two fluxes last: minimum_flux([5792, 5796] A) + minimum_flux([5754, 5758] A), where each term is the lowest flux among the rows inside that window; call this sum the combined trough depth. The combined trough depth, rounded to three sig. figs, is 4.41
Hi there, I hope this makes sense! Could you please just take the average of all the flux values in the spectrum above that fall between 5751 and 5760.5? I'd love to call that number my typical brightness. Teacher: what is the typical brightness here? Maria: 2.35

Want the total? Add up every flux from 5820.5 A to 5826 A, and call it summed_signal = 12.9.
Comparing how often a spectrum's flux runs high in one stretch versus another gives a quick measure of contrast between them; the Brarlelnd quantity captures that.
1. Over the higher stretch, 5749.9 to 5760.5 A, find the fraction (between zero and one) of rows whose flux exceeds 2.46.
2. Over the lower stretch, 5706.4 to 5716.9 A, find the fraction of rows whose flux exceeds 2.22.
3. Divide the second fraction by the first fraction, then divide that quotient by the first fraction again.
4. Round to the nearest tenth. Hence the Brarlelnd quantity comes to 12.0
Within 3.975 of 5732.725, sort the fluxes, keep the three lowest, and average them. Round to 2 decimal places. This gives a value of 1.95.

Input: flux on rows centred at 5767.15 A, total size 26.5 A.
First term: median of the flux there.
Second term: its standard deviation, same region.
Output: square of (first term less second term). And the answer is 5.4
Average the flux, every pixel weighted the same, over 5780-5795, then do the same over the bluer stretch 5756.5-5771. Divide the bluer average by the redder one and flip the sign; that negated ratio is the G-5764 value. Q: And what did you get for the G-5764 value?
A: -1.09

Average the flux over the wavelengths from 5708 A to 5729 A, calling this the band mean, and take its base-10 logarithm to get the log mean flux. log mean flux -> 0.34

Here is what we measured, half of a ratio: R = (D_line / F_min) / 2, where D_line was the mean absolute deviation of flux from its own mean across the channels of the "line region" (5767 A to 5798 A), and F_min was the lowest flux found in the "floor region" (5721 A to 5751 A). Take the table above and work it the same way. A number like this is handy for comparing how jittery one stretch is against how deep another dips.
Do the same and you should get 0.032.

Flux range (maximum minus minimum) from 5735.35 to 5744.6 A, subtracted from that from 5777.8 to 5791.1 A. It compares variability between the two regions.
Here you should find 0.21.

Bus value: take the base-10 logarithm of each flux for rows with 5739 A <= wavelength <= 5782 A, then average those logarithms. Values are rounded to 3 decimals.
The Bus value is 0.353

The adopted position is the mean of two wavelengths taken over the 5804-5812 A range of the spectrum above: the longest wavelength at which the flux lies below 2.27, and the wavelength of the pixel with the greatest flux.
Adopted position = 5809.8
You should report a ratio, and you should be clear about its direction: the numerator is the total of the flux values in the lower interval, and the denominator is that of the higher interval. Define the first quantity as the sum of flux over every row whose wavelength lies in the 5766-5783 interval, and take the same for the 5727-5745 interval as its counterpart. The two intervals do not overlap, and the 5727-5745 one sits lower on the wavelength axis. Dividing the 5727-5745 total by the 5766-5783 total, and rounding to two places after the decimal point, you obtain 0.85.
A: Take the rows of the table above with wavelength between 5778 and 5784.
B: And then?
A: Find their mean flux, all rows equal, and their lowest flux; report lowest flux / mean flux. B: 0.977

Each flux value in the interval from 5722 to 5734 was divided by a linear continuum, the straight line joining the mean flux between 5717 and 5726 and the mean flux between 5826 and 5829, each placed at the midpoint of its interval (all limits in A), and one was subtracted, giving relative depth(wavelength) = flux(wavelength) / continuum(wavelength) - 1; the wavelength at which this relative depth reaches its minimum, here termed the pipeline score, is 5733.37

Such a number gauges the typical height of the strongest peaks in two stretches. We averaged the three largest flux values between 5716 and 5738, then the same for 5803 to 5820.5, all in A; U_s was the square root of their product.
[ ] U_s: 2.65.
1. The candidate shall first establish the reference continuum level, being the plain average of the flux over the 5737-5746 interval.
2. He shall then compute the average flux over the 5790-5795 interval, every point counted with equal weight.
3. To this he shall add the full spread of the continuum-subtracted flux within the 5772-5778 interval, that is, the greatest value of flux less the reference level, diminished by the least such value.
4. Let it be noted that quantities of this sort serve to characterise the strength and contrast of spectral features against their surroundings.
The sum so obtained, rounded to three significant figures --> 2.24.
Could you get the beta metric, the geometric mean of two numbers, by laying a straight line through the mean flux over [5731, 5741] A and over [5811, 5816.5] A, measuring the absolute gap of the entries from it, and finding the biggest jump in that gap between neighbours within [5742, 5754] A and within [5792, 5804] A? 0.093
